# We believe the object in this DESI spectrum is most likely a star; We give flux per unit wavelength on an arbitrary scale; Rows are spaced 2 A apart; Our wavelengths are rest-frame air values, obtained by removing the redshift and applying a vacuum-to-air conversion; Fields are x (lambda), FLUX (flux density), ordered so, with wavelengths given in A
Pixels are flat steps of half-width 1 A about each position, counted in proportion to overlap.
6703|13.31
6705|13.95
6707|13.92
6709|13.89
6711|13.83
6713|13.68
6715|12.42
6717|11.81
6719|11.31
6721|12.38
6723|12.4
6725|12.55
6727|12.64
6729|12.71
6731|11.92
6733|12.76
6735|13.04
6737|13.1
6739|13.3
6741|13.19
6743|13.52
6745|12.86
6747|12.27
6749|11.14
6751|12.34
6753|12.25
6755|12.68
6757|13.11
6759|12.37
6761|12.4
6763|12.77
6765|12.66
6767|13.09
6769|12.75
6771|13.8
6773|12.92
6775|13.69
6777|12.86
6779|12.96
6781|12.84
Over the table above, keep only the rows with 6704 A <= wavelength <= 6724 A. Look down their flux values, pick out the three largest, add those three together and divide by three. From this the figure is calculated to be 13.9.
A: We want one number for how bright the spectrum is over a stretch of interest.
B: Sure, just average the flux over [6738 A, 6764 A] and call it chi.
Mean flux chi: 12.6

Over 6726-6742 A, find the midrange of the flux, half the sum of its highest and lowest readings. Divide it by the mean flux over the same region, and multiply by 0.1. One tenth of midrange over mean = 0.098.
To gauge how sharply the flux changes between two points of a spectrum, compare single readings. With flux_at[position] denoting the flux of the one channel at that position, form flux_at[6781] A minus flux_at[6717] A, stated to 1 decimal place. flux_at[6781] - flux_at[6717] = 1.0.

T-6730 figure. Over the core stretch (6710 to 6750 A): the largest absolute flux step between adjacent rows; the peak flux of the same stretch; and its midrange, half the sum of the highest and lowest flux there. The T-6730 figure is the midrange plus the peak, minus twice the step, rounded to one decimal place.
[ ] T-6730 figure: 23.8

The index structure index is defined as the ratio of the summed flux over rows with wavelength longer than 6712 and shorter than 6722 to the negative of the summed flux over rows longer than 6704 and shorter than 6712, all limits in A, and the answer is -1.1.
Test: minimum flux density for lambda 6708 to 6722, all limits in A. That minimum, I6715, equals 11.31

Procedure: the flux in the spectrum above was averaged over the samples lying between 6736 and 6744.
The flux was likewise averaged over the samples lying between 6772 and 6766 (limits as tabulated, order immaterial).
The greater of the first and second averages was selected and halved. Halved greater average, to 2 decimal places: 6.64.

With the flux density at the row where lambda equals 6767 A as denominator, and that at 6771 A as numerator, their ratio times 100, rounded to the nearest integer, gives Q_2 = 105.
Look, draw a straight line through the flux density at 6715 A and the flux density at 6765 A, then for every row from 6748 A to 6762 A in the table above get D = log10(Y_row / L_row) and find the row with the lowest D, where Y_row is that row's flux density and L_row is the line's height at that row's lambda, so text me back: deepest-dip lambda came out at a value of 6749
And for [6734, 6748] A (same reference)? 6747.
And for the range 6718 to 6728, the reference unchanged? 6719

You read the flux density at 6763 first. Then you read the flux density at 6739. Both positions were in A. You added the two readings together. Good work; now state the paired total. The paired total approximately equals 26.1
